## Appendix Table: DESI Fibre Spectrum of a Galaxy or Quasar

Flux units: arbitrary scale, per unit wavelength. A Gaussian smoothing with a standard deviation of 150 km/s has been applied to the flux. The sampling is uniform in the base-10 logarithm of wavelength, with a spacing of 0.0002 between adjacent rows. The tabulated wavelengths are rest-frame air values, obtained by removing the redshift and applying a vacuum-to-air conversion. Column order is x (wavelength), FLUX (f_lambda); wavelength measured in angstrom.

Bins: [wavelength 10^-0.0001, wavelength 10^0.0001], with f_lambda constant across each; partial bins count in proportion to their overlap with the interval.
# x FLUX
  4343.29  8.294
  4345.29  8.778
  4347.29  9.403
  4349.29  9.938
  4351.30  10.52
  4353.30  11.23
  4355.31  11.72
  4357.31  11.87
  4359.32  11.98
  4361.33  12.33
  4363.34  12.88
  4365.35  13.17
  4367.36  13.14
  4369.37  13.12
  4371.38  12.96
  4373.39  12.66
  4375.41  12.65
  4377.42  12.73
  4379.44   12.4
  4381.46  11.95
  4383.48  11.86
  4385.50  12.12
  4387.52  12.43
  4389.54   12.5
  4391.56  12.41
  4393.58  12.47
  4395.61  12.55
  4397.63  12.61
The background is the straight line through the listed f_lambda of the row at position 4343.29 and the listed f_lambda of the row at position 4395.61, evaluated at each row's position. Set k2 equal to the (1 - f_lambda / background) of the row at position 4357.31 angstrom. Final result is -0.26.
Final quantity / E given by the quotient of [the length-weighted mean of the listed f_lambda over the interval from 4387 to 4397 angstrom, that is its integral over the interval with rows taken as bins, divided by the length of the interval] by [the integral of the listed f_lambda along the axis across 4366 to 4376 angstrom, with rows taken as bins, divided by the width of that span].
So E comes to 0.97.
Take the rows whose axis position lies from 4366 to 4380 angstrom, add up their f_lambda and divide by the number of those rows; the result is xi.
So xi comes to 12.8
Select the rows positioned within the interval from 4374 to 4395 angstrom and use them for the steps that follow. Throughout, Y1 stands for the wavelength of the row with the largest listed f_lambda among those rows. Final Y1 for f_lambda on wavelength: 4377.42 angstrom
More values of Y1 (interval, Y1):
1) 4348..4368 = 4365.35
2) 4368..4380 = 4369.37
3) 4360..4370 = 4365.35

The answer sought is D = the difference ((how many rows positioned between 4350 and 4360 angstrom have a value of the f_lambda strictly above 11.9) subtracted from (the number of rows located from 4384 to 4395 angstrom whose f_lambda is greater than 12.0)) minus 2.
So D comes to 2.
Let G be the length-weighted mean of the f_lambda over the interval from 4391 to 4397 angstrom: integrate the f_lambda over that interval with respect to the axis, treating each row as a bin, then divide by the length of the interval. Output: 12.5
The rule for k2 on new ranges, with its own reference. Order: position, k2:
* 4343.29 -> 0.00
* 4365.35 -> -0.31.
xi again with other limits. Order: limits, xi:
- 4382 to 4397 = 12.3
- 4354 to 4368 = 12.4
